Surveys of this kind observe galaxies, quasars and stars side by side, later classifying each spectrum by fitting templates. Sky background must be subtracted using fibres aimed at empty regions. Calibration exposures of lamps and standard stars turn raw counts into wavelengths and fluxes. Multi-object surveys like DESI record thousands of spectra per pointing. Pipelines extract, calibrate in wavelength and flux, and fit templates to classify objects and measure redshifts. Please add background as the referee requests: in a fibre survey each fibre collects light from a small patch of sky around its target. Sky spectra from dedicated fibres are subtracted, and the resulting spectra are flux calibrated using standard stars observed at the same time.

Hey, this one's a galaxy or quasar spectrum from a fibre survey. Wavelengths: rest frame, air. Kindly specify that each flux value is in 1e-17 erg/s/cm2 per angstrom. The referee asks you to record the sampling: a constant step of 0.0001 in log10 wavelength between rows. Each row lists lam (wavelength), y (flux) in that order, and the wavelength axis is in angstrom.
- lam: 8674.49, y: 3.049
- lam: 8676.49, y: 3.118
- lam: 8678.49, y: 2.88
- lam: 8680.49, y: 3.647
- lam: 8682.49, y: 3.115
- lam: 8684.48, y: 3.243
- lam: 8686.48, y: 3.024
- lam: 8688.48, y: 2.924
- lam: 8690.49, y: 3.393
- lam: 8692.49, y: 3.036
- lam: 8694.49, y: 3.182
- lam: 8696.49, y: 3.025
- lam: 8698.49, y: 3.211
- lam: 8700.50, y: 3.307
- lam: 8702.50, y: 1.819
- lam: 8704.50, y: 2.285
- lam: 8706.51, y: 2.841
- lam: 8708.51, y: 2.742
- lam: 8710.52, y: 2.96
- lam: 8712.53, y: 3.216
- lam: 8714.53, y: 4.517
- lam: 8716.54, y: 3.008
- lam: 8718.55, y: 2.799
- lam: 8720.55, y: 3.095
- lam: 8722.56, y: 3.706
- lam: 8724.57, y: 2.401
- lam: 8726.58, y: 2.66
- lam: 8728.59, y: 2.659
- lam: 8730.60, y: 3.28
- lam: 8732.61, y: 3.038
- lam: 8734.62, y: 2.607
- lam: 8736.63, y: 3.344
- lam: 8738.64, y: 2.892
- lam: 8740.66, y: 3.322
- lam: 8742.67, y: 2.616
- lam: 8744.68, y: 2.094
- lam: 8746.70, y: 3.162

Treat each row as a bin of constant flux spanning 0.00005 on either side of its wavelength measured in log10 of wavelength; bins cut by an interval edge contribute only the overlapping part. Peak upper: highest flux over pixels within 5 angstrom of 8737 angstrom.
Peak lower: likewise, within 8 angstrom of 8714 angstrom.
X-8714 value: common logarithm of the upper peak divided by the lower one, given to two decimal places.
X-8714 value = -0.13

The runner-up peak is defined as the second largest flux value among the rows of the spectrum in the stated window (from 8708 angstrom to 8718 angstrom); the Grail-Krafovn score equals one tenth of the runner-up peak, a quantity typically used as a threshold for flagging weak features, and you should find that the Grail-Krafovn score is 0.322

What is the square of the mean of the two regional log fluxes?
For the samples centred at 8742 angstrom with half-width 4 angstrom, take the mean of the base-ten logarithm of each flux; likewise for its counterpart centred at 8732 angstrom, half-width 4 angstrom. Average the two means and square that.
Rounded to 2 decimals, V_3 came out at 0.20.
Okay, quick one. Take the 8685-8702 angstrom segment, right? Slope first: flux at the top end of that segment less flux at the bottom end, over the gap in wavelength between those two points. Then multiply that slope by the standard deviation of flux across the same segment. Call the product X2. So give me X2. 0.003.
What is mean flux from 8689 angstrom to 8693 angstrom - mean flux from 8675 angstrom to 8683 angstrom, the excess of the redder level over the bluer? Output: 0.0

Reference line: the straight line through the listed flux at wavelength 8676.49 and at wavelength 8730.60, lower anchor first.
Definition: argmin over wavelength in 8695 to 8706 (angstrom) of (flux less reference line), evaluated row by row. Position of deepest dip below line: 8702.50 angstrom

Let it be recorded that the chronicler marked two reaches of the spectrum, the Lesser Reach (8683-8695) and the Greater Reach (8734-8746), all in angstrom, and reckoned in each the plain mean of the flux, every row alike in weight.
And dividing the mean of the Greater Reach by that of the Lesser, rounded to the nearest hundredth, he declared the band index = 0.90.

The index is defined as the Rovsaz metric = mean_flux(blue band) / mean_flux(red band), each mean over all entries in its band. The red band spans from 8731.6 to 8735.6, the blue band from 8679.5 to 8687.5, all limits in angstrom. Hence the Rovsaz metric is 1.15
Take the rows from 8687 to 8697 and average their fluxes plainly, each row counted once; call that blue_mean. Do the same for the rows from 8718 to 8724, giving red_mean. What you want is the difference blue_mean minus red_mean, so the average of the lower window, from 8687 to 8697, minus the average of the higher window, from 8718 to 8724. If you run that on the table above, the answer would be -0.1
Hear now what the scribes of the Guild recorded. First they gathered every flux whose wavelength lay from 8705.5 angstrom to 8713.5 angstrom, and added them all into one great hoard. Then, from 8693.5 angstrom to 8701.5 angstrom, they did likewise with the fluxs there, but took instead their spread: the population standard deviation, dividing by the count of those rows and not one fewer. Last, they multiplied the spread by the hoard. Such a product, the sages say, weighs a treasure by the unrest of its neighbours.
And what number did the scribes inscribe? 1.2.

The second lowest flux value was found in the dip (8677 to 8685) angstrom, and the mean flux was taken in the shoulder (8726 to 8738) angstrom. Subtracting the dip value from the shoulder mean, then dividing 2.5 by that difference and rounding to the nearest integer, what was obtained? -14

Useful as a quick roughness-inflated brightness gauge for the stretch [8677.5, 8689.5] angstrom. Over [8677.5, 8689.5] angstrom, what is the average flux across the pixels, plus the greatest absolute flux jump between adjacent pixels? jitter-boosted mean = 3.9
